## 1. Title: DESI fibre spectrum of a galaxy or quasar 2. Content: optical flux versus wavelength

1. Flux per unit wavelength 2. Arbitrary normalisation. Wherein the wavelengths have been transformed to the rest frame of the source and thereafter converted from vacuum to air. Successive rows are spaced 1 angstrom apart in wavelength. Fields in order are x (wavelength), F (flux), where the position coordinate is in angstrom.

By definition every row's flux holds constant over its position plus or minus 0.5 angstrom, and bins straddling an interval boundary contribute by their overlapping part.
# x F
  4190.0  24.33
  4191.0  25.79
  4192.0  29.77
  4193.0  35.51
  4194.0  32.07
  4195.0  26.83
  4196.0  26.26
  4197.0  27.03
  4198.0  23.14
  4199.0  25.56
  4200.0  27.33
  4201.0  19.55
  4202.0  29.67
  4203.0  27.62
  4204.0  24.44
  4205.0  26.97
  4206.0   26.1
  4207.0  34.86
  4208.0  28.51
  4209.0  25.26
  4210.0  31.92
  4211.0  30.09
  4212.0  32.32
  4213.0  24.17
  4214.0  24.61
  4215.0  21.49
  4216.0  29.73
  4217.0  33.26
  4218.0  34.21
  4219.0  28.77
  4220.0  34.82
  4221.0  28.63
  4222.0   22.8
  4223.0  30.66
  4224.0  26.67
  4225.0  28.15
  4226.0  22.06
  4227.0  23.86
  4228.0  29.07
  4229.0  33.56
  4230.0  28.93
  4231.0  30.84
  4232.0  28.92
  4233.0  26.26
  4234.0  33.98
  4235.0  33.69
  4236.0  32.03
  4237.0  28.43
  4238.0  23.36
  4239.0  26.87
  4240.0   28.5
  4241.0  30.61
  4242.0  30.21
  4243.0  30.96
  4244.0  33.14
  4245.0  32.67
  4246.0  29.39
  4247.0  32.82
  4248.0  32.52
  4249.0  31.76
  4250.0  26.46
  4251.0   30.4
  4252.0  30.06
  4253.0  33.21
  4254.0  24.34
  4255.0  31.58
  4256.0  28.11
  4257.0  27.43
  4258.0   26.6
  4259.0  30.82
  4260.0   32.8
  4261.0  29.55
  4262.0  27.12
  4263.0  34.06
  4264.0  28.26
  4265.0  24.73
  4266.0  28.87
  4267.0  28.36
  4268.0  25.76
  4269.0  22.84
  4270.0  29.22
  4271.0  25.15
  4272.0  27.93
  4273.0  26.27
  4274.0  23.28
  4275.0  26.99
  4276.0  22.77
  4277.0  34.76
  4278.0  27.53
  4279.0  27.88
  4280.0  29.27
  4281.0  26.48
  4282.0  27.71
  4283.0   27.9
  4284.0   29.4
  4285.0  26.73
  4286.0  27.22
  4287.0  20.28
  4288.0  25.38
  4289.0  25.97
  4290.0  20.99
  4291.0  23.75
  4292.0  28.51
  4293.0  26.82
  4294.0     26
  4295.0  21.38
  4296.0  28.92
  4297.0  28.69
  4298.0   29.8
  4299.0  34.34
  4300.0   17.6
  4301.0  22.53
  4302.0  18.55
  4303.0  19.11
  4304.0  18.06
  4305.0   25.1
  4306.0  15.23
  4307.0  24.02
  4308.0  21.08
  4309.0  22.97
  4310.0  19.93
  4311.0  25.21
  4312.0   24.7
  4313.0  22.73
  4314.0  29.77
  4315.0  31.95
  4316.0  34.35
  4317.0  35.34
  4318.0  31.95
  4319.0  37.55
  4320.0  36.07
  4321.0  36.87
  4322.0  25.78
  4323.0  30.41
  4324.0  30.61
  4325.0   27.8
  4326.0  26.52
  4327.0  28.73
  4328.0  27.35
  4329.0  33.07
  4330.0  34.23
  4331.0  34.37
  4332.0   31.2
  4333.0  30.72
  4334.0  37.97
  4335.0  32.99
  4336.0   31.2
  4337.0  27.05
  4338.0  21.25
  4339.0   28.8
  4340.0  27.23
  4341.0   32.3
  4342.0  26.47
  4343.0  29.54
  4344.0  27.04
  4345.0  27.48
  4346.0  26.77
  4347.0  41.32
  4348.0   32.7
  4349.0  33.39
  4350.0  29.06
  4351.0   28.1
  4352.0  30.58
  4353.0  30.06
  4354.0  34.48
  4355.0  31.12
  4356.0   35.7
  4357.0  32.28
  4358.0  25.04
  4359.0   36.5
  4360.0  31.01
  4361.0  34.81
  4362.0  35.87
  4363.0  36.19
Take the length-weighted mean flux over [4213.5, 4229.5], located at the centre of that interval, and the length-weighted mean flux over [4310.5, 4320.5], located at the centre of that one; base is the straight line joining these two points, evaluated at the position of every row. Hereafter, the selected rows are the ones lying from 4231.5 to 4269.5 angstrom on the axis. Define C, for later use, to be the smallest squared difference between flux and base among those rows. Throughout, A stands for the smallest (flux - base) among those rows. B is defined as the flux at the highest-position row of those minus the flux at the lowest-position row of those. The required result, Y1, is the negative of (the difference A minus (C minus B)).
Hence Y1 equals 13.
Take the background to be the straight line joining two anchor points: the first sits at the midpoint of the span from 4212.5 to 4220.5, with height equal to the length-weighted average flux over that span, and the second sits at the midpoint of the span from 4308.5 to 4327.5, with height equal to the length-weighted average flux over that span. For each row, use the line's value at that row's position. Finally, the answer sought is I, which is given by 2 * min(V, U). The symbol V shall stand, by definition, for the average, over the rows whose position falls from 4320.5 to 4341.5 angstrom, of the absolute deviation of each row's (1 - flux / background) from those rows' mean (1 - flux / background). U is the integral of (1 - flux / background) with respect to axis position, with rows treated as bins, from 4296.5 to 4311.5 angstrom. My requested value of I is 0.2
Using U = 3.34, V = 0.104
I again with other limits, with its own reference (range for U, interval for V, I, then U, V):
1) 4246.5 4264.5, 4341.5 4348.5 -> -1.0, -0.49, 0.131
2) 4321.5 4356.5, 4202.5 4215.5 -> -2.0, -0.99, 0.106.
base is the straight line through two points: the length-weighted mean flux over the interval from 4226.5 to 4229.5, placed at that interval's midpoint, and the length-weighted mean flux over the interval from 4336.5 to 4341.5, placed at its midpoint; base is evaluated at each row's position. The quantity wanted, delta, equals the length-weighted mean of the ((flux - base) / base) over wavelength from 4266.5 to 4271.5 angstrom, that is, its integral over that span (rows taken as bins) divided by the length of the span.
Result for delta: -0.07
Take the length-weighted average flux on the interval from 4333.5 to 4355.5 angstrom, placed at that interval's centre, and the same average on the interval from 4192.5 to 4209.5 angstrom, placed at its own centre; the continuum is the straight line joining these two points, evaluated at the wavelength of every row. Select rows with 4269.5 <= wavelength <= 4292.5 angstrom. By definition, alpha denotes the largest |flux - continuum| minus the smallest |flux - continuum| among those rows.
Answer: 8.6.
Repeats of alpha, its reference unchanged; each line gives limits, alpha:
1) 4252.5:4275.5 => 5.8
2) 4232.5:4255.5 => 5.6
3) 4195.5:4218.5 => 7.8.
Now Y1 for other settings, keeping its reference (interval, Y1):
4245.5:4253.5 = -1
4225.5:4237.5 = 0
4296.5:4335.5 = 11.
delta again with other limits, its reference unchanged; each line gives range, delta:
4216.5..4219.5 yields 0.11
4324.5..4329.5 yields 0.04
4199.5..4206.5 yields -0.11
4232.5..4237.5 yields 0.07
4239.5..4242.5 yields 0.04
